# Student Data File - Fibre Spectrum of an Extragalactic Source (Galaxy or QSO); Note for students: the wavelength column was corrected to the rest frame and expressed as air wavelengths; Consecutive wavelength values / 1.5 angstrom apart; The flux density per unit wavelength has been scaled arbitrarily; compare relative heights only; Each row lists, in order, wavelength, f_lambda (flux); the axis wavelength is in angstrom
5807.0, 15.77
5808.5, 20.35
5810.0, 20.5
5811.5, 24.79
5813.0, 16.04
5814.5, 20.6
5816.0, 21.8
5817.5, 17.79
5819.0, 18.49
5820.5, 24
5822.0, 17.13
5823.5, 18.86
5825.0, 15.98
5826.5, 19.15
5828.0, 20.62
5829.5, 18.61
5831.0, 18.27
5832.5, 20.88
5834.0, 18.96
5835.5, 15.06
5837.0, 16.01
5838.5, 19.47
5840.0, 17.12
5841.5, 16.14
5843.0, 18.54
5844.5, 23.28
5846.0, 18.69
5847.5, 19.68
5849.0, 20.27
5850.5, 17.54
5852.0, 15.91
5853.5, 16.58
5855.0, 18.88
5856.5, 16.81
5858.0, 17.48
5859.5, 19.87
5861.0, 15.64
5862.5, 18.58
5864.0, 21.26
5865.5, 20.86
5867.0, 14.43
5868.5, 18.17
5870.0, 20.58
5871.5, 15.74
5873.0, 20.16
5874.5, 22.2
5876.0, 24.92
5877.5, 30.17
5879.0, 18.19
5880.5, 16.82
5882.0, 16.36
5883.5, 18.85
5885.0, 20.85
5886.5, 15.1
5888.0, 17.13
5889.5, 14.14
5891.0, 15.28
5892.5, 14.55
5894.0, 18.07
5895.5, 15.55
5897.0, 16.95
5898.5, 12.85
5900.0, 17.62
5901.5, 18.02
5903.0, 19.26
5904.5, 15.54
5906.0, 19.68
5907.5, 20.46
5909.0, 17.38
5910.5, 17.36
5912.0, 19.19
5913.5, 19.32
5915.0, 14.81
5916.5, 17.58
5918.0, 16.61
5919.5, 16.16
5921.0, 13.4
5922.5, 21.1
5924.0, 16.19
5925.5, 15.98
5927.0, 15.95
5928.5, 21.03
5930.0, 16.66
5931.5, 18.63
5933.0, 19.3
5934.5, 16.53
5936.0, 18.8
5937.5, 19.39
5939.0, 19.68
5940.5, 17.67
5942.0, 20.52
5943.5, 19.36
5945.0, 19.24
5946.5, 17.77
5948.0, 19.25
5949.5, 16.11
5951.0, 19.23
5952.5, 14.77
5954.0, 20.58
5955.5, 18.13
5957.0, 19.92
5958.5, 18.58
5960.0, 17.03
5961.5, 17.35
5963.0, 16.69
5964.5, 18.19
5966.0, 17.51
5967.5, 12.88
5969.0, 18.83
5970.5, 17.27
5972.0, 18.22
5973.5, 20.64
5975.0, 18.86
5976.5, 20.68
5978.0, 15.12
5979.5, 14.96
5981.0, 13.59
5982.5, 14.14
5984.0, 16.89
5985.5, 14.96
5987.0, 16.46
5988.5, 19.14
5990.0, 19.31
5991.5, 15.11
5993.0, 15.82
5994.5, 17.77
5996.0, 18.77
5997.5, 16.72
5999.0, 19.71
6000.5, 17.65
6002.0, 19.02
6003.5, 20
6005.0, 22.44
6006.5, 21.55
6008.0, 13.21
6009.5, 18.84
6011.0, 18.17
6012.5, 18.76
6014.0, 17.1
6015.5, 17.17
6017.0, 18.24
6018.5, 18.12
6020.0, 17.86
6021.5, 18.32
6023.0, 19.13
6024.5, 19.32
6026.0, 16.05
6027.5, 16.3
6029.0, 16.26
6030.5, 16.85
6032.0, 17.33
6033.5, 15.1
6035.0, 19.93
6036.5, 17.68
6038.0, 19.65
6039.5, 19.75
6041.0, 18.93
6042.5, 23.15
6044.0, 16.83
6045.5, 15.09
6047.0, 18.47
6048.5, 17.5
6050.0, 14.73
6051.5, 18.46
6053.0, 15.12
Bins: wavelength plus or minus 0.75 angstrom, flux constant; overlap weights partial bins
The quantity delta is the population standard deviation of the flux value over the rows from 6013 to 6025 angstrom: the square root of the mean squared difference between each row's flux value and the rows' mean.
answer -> 0.8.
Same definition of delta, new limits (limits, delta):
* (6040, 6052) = 2.5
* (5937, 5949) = 0.9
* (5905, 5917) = 1.7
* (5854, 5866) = 1.8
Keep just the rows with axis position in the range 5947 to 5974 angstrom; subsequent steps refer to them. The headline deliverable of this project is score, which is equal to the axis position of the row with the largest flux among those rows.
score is 5973.5 angstrom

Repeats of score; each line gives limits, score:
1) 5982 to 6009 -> 6005.0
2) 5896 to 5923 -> 5922.5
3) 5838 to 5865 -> 5844.5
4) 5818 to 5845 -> 5820.5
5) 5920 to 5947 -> 5922.5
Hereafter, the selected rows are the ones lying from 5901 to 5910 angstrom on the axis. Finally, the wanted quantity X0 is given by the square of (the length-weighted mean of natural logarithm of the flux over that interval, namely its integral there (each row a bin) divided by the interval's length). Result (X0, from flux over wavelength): 8.4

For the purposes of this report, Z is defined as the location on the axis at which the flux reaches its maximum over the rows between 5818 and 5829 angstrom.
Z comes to 5820.5 angstrom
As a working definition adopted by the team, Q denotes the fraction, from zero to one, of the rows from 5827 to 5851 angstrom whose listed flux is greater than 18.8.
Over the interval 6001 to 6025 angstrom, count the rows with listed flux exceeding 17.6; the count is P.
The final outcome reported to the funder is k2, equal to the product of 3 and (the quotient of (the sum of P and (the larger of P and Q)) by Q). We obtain 178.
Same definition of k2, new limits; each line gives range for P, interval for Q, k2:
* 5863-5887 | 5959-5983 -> 264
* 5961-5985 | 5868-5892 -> 82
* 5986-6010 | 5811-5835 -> 117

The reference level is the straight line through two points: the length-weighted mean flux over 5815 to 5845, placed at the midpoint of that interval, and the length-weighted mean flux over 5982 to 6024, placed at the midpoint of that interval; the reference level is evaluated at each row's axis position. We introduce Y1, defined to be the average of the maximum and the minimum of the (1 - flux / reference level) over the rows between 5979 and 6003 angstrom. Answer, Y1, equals 0.07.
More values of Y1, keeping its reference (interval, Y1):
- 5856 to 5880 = -0.20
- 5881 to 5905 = 0.09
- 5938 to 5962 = 0.03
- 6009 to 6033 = 0.01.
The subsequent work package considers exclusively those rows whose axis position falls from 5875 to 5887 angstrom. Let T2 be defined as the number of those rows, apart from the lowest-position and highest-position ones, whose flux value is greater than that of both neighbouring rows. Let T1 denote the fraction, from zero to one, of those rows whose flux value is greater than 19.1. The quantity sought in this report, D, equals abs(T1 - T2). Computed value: 1.6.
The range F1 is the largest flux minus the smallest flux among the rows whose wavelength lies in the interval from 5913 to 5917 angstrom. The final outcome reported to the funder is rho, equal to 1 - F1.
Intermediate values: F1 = 5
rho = -4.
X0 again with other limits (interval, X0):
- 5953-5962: 8.5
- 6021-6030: 8.2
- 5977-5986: 7.3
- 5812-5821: 8.9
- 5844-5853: 8.6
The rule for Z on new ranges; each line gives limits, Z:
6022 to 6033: 6024.5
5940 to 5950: 5942.0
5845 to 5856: 5849.0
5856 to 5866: 5864.0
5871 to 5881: 5877.5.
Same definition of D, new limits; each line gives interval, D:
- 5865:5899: 6.7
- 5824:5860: 5.7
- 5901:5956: 11.6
